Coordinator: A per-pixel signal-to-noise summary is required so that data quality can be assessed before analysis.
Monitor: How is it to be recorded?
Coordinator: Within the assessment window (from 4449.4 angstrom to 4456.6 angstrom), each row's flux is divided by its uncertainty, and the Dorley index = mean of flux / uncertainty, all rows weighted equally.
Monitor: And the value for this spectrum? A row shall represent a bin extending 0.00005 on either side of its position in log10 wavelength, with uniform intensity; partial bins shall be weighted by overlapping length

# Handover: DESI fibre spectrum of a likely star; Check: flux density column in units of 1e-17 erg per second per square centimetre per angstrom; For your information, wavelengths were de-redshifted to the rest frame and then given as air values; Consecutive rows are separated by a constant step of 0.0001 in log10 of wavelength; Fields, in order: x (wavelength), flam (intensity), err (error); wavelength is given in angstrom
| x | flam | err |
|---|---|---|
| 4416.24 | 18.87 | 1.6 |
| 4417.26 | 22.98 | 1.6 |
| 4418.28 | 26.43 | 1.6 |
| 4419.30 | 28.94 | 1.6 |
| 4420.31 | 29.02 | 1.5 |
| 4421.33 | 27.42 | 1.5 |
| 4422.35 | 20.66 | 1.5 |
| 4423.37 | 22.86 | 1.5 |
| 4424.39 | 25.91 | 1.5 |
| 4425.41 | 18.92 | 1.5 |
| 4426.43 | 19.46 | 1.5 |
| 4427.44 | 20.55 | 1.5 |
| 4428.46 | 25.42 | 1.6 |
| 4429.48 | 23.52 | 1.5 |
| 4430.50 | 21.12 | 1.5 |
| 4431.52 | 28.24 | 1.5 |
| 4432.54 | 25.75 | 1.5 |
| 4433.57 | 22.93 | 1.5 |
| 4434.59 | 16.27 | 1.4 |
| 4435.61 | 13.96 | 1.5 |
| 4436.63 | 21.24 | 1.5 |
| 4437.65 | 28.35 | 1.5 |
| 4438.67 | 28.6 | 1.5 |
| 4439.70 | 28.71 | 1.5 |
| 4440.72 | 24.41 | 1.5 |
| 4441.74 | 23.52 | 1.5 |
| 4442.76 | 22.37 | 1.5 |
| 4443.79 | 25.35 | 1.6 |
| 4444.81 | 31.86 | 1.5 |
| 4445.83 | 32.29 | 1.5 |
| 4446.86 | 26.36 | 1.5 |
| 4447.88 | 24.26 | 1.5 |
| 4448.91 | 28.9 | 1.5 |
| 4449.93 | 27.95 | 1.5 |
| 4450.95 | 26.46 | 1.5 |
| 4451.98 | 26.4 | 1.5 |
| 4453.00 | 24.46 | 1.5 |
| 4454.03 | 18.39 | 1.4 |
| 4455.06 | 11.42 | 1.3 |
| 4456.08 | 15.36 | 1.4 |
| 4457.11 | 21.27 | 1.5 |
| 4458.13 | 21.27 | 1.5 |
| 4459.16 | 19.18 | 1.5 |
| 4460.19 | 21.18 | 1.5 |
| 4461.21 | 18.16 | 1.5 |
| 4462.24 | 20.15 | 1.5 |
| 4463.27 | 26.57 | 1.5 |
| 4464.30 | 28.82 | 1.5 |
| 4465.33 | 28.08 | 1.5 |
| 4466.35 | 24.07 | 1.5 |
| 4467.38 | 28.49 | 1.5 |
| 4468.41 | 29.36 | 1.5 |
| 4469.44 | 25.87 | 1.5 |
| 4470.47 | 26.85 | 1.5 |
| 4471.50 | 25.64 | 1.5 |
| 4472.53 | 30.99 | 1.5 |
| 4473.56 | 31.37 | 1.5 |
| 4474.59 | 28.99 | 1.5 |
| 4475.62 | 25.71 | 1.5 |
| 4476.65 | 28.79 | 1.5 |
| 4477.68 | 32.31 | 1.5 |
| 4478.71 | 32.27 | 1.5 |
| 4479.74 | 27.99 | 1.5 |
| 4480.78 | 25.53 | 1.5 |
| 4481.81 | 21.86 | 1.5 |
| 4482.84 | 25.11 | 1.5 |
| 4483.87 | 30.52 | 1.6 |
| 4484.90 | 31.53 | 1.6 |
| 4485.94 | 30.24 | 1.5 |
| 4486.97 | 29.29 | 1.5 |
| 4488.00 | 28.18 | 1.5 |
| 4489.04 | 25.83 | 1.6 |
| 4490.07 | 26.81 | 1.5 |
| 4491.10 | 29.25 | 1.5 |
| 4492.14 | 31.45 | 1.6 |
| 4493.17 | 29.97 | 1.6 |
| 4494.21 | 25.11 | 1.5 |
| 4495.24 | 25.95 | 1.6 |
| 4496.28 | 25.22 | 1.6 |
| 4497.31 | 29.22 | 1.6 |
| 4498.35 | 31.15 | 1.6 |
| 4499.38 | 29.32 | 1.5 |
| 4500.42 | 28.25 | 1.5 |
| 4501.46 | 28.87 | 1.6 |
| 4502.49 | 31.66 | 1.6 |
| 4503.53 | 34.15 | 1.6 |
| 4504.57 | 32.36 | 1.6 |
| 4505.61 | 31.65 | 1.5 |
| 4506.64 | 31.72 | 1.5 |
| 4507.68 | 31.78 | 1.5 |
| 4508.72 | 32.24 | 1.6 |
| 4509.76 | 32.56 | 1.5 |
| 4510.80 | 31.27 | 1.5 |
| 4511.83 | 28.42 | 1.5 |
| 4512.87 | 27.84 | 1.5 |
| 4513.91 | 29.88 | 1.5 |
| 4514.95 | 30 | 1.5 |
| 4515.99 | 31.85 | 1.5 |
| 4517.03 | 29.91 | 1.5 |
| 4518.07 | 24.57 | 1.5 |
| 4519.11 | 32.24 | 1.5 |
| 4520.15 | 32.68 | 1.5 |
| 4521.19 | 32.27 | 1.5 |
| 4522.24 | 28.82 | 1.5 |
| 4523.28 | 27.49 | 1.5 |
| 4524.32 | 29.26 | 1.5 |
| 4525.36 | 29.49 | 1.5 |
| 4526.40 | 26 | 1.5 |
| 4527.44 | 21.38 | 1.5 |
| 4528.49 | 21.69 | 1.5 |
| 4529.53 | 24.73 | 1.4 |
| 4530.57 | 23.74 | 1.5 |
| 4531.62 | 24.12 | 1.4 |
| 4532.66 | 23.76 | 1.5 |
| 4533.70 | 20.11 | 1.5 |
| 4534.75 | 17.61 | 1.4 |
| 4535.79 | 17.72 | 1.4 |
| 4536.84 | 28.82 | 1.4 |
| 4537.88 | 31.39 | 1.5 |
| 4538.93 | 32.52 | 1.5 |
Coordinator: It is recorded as 14.7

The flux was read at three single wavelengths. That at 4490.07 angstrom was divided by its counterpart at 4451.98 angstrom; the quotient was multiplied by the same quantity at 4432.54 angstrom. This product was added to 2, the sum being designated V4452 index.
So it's 28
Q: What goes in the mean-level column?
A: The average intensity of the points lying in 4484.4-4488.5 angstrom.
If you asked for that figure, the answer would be 29.8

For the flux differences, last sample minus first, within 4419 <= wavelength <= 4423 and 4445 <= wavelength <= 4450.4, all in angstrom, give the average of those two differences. -6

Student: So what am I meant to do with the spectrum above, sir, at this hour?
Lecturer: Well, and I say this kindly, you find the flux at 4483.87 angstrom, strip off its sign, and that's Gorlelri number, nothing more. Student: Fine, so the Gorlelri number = 31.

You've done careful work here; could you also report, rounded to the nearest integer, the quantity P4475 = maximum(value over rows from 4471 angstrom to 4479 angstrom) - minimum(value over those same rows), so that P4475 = 7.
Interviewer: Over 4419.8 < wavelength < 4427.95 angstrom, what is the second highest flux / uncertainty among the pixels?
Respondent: 18.3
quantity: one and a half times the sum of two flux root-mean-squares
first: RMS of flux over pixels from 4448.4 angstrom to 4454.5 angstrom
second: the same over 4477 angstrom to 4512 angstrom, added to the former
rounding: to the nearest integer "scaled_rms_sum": 83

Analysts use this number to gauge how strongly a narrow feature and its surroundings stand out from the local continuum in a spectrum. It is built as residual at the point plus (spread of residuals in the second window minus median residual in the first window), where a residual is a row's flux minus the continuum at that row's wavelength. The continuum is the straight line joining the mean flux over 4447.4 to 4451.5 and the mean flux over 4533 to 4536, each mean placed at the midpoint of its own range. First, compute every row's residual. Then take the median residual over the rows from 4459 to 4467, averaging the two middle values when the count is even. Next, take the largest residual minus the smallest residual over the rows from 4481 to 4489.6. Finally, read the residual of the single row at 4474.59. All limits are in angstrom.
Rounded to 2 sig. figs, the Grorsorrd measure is 17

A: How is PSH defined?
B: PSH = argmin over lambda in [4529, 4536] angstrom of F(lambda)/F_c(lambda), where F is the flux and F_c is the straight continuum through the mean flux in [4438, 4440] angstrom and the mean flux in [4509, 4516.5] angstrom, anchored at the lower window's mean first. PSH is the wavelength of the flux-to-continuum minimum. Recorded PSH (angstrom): 4534.75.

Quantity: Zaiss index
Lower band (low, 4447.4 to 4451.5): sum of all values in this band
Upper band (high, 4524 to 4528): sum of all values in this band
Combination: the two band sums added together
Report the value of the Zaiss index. 214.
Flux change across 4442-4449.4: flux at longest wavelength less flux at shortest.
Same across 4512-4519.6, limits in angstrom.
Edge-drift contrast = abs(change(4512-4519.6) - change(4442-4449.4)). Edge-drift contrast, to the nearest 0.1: 2.1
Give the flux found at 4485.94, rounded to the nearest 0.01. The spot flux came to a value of 30.24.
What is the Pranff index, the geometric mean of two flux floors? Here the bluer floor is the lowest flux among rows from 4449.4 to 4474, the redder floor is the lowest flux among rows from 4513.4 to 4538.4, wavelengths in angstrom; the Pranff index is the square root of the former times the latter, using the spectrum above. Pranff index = 14.2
